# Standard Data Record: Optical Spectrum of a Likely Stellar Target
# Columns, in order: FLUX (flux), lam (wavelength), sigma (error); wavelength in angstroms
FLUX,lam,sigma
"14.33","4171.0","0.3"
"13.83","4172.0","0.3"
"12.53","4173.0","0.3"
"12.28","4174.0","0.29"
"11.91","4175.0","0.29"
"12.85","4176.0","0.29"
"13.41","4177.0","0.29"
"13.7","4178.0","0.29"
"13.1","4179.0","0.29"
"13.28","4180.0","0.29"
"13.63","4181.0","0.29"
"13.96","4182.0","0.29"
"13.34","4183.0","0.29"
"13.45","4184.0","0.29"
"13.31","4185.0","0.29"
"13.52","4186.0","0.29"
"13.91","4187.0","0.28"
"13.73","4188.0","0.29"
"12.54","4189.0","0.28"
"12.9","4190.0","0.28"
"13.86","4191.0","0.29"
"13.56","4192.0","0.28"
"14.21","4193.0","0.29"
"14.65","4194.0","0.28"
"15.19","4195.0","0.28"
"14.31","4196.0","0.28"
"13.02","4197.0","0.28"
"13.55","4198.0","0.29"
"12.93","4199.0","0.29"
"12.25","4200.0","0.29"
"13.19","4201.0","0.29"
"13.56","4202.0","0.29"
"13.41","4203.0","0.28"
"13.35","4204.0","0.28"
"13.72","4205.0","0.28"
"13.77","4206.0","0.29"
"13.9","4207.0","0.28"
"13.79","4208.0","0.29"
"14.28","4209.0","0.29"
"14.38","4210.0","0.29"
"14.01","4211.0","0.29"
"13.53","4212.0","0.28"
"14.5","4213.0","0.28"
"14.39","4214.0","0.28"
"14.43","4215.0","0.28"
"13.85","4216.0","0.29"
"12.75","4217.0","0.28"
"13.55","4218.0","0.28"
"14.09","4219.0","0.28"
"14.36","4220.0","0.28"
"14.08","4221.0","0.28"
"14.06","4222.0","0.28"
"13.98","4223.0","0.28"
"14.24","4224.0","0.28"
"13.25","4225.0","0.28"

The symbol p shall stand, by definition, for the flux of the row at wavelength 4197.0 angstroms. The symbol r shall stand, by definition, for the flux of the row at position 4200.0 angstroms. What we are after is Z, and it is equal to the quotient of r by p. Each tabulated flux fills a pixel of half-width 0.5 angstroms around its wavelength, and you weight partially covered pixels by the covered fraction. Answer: 0.94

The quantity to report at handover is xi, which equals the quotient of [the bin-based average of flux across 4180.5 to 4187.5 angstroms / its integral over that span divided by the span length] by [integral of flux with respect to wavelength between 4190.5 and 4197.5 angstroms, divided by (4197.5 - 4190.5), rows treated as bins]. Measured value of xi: 0.963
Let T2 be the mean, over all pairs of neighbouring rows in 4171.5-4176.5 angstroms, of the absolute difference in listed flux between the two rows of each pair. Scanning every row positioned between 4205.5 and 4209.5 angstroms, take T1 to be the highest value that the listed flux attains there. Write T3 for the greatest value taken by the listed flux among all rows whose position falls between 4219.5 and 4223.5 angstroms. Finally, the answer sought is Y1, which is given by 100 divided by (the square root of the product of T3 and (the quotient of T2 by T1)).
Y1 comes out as 118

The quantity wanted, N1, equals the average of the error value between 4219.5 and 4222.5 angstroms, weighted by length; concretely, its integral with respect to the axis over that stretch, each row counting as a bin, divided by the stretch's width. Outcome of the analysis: 0.280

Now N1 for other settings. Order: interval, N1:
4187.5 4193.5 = 0.285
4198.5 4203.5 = 0.288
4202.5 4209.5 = 0.284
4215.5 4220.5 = 0.282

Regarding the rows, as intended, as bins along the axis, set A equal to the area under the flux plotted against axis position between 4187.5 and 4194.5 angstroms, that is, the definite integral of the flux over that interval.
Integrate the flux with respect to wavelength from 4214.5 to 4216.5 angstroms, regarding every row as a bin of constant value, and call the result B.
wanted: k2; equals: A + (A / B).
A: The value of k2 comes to 99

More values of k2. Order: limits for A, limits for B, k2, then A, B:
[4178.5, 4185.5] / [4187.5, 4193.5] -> 95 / 94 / 81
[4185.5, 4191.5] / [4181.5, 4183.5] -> 83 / 80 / 27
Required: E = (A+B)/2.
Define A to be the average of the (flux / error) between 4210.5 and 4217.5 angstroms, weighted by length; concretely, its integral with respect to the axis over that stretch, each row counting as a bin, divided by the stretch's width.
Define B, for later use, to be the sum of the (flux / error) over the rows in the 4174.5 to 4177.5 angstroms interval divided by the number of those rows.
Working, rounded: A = 49.2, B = 44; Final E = 46.6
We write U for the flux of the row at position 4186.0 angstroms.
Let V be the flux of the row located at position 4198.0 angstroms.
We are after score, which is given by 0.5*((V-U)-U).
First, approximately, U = 13.52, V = 13.55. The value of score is -6.7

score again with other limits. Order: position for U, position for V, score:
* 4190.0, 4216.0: -6.0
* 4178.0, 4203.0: -7.0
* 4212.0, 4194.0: -6.2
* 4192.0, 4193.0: -6.5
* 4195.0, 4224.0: -8.1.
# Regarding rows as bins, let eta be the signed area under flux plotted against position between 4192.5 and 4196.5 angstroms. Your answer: 58.4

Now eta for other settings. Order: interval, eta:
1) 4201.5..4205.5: 54.0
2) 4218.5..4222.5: 56.6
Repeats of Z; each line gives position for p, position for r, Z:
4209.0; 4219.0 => 0.99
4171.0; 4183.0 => 0.93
